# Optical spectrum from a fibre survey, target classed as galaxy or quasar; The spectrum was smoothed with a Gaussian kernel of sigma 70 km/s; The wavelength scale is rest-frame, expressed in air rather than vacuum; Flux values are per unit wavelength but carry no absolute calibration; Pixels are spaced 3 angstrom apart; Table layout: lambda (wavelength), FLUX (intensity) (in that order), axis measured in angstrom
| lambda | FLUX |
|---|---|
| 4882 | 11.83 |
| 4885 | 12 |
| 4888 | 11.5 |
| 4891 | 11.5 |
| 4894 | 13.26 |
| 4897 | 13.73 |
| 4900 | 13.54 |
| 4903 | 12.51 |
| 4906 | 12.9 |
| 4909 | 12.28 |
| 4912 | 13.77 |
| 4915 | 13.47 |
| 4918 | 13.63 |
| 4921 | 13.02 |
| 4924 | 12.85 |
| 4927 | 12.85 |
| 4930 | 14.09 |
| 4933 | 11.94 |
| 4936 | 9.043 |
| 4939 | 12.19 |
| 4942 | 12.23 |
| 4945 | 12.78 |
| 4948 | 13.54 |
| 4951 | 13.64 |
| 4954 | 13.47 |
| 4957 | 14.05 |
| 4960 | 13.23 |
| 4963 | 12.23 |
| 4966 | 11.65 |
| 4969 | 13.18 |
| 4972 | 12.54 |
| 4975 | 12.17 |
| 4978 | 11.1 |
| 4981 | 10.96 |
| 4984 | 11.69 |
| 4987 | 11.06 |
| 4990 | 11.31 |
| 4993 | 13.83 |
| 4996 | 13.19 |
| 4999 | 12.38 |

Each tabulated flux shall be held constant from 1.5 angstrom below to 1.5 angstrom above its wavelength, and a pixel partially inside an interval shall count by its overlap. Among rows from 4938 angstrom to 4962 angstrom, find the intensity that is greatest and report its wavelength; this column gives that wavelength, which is 4957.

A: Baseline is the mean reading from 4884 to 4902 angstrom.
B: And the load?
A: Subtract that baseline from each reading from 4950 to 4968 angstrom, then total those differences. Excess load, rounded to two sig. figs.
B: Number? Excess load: 2.7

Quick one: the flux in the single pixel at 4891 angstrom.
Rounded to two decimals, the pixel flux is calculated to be 11.50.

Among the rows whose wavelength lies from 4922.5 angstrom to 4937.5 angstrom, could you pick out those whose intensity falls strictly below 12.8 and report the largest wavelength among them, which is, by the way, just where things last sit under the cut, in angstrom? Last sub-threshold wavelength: 4936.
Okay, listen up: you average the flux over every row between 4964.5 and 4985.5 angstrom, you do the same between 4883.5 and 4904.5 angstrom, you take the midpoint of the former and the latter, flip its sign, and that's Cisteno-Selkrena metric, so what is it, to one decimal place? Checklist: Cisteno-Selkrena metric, -12.2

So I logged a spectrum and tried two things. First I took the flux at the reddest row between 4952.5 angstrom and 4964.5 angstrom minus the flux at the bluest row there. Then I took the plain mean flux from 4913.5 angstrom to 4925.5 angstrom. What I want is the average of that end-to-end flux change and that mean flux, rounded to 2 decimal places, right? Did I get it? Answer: 6.00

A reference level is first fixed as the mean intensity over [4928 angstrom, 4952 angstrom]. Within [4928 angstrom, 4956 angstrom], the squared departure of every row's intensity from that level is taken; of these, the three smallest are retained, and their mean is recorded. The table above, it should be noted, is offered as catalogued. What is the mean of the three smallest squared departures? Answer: 0.07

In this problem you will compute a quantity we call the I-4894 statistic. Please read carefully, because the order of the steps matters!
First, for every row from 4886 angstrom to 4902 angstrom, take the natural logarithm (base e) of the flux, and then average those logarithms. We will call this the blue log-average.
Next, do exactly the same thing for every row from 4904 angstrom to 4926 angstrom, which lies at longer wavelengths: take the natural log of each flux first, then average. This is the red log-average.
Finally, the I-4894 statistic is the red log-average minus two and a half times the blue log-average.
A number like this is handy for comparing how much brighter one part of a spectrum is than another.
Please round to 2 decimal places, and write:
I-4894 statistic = -3.77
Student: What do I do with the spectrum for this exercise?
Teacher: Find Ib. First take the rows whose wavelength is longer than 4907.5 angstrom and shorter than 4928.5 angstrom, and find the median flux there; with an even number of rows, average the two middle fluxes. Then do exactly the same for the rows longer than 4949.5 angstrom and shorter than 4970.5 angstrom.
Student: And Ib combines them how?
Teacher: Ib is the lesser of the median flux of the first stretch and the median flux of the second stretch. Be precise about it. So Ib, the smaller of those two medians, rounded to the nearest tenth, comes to 13.0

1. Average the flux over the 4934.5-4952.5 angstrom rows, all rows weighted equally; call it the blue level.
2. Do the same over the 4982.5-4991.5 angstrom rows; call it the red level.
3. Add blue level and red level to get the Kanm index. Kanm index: 23.6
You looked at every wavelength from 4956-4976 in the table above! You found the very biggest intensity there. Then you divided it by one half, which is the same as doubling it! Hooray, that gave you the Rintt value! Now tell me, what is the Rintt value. 28.1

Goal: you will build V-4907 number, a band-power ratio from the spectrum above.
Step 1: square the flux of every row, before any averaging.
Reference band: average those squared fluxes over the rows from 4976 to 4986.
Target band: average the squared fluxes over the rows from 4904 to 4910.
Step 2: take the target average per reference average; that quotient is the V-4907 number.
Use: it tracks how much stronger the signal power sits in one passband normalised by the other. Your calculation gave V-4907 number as 1.25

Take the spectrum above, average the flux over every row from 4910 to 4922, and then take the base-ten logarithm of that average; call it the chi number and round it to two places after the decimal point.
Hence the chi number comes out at 1.13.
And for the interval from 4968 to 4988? 1.07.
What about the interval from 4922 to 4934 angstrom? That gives 1.11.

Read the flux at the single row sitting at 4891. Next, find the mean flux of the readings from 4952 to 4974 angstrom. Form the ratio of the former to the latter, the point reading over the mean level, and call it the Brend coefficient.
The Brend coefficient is 0.89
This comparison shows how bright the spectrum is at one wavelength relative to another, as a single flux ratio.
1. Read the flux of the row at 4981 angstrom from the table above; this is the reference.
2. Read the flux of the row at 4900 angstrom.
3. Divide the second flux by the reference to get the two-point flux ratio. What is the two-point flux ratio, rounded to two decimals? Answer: 1.24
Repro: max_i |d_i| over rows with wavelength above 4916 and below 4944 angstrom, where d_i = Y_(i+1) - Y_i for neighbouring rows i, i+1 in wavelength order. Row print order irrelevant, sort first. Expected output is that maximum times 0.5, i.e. 1.57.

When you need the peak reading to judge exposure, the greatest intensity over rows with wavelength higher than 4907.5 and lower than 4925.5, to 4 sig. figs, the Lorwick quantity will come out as 13.77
